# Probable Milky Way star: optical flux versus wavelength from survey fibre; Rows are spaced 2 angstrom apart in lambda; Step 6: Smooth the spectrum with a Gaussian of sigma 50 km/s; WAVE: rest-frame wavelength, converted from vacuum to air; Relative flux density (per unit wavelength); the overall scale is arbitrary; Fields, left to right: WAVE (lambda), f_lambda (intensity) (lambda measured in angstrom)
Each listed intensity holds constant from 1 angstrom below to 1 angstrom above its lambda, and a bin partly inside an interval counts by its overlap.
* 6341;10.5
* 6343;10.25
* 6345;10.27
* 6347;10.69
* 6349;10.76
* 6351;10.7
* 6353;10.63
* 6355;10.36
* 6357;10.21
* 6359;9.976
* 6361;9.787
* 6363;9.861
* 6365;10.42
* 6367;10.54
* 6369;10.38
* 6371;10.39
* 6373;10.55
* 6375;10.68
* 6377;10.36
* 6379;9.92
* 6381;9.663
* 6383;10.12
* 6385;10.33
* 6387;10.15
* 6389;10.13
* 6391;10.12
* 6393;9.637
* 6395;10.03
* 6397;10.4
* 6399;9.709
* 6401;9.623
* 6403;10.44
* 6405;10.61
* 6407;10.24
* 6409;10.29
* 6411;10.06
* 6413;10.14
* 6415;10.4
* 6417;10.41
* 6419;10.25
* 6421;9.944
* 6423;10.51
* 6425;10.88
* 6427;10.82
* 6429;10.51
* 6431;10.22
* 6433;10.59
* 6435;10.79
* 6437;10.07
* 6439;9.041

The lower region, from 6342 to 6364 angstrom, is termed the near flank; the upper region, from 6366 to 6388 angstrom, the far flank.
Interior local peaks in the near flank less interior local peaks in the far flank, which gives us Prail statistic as -1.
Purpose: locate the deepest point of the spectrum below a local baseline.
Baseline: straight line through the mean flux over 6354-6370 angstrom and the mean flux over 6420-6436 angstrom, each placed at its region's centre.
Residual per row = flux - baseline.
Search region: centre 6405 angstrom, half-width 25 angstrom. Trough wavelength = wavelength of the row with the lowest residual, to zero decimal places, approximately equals 6401 angstrom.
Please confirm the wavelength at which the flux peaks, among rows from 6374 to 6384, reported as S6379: 6375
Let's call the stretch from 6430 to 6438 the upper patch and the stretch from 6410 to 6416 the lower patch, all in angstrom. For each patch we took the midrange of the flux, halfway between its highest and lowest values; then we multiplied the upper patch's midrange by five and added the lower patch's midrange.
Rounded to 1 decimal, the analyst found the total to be 62.4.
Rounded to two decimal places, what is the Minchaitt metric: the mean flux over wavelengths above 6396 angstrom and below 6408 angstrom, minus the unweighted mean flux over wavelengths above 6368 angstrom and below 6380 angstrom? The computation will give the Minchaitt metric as -0.21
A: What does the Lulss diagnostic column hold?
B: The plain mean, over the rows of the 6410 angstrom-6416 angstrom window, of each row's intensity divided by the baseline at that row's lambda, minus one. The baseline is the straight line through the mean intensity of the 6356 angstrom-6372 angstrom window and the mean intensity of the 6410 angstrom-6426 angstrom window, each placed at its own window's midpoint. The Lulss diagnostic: -0.01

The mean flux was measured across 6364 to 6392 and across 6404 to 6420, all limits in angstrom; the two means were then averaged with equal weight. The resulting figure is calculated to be 10.28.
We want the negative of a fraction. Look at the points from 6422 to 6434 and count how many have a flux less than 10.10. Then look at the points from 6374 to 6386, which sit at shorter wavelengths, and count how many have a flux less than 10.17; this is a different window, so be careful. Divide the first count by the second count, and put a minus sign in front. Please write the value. 0.00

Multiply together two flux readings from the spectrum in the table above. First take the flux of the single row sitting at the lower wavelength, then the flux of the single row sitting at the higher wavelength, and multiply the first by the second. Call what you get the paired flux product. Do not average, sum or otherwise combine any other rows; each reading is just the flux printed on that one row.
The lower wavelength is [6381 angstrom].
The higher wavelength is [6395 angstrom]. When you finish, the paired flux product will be 97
